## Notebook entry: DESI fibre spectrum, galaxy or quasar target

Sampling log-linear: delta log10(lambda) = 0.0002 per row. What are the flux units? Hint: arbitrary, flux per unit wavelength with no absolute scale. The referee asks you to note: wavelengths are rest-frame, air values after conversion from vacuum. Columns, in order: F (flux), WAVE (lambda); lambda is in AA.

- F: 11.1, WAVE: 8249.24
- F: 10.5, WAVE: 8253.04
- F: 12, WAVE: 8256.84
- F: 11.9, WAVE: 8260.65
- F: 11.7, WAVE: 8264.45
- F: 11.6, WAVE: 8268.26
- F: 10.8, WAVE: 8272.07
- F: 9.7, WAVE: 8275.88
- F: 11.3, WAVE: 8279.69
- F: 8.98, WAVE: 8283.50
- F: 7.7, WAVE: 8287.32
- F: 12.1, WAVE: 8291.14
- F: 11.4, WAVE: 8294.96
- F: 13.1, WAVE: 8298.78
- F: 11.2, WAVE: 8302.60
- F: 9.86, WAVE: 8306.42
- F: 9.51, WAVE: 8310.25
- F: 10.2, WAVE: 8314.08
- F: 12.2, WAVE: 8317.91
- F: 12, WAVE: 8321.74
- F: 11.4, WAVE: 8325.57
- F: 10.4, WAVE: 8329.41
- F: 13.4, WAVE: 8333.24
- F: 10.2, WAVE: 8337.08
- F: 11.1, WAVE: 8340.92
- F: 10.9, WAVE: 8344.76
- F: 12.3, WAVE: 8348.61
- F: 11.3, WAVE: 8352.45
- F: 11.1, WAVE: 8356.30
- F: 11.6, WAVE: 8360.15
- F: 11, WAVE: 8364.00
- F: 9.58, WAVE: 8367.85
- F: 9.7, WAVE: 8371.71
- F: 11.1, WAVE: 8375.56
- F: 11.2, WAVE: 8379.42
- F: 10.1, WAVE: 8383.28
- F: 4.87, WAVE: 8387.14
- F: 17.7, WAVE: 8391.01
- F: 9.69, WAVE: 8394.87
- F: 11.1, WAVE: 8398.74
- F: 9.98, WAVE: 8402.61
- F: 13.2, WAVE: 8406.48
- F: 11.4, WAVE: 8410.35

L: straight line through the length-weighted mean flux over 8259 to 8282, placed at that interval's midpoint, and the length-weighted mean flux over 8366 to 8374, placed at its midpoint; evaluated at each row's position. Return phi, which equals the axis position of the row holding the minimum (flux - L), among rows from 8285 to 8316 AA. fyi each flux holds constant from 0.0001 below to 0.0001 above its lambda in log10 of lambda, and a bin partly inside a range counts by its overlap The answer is 8287.32 AA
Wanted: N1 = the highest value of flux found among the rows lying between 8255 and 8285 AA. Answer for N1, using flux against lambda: 12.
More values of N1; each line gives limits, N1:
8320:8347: 13.4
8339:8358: 12.3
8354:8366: 11.6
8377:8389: 11.2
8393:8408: 13.2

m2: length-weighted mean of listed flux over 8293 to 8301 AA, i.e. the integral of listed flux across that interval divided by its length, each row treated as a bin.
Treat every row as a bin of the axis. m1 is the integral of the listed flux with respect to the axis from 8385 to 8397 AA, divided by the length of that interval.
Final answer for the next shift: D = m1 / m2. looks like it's 0.88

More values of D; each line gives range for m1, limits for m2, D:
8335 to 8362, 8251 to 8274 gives 0.98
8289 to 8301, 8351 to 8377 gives 1.12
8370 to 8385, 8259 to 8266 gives 0.89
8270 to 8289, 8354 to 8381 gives 0.91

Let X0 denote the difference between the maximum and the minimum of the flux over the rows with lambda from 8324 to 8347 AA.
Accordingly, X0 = 3.20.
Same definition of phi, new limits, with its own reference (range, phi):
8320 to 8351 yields 8337.08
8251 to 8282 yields 8275.88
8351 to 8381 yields 8367.85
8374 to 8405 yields 8387.14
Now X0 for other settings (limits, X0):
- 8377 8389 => 6.33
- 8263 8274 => 0.90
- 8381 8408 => 12.83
